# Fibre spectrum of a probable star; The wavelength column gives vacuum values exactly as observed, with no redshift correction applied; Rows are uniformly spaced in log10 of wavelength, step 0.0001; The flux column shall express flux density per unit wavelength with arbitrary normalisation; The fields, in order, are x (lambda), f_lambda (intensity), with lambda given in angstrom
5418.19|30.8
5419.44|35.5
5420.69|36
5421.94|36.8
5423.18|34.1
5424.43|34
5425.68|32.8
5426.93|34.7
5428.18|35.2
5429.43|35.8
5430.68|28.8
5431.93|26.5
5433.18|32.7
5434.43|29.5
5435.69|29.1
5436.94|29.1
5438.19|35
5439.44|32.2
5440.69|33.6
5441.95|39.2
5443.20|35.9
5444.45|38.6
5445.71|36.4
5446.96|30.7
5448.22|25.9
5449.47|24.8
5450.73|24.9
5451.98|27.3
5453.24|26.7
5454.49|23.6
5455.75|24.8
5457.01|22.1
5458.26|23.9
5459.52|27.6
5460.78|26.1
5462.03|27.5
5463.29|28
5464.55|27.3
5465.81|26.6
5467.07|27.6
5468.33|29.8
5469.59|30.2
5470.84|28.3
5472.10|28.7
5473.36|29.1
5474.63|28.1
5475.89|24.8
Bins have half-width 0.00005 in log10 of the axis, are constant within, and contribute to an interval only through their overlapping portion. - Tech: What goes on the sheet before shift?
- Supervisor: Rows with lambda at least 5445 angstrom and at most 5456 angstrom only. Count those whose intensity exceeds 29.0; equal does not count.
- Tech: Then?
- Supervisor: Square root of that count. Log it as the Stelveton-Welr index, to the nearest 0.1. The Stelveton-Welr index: 1.4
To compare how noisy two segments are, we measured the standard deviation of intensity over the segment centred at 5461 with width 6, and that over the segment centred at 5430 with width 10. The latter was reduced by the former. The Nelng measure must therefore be 1.7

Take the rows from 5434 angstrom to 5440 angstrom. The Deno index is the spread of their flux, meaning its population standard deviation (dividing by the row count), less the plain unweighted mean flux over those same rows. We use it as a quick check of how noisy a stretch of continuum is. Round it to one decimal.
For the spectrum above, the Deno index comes -28.7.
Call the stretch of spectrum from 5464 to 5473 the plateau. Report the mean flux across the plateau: 28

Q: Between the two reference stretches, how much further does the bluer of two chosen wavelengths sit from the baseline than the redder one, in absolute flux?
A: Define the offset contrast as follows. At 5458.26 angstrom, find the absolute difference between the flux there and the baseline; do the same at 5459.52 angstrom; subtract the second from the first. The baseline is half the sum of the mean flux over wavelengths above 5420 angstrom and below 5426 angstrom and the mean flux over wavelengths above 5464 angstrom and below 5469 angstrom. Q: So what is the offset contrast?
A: 3.7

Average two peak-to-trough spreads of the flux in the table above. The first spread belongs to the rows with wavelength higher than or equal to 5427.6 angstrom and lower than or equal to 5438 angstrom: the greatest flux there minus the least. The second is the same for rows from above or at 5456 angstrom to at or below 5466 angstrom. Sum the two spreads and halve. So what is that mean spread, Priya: 7.6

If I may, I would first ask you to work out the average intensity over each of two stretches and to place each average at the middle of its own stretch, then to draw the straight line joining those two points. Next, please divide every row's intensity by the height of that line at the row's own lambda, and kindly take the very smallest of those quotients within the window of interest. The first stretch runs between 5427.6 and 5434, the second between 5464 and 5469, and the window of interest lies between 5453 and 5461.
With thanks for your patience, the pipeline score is 0.77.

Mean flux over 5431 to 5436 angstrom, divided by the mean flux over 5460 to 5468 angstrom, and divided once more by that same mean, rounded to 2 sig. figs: 0.040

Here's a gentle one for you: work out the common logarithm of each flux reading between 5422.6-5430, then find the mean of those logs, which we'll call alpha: 1.54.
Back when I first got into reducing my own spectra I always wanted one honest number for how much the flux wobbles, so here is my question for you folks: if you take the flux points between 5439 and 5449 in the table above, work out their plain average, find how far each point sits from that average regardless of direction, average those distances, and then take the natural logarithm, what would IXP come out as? 1.24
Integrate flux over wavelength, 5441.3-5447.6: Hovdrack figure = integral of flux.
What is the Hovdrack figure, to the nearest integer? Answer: 227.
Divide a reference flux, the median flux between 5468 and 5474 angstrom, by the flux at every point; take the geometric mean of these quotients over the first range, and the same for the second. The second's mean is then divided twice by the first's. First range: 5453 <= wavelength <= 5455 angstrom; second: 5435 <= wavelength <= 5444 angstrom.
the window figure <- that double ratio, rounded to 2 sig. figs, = 0.65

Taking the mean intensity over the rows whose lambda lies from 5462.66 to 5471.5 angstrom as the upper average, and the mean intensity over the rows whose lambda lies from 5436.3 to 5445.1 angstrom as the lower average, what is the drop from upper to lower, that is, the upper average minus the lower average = -6.5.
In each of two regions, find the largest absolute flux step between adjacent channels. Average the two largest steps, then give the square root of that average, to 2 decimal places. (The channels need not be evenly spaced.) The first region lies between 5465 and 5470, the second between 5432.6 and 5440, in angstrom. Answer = 2.01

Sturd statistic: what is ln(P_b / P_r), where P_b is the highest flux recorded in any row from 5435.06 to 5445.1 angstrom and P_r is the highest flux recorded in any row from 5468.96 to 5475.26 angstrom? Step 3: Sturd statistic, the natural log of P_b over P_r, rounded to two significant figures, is 0.26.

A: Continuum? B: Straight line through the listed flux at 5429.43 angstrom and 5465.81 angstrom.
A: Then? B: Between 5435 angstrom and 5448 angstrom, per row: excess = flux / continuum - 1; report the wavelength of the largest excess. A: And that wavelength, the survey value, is 5444.45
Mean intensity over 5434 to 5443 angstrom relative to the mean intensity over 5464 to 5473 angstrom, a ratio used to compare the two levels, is 1.15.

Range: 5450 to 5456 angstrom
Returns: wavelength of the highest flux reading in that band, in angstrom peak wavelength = 5451.98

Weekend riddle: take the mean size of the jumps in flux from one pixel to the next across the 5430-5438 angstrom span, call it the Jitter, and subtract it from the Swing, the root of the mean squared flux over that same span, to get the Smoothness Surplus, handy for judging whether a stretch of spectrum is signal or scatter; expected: 26.9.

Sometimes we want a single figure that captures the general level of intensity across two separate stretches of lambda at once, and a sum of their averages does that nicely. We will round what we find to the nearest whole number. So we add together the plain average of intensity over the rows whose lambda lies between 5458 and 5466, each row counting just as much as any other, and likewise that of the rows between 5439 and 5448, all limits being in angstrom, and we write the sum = 62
